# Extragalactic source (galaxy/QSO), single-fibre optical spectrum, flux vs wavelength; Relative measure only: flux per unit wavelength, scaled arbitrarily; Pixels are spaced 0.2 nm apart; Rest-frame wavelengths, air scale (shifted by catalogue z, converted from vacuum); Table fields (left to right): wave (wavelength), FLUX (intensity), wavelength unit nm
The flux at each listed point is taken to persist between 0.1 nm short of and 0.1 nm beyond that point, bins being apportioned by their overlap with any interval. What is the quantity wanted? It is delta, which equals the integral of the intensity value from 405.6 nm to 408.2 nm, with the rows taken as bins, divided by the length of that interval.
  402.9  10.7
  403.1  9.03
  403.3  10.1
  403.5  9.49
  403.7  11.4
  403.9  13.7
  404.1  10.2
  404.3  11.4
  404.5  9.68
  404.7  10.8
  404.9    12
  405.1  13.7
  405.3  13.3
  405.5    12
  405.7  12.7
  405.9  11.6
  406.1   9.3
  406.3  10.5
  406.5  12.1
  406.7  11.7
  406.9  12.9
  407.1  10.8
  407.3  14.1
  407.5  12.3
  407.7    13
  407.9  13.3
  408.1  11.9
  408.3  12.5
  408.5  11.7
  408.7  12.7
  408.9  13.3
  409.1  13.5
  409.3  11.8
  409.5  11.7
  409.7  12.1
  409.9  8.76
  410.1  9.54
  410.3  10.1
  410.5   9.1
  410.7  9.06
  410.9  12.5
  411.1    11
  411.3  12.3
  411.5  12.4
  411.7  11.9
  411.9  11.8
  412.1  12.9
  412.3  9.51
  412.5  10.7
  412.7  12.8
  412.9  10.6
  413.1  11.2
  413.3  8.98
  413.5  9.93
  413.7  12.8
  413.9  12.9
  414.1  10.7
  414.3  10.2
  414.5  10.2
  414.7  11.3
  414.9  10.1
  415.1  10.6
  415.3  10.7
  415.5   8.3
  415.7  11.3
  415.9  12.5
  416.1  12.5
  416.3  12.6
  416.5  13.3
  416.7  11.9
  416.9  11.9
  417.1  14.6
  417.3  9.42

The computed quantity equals 12.0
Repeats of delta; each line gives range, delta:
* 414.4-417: 11.3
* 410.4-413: 11.3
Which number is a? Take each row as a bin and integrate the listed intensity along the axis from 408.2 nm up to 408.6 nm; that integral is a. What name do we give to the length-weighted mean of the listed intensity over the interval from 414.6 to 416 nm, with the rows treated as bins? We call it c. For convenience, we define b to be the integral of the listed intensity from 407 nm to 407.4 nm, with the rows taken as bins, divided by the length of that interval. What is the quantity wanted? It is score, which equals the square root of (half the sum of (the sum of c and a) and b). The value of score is 3.7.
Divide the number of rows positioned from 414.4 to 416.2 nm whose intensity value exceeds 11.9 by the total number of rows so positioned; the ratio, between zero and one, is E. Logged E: 0.22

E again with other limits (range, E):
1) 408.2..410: 0.56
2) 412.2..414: 0.33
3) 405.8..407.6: 0.44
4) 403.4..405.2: 0.33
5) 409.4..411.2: 0.22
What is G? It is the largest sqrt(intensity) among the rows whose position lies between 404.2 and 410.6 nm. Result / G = 3.75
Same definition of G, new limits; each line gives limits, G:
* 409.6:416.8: 3.65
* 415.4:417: 3.65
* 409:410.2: 3.67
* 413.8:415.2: 3.59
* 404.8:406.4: 3.70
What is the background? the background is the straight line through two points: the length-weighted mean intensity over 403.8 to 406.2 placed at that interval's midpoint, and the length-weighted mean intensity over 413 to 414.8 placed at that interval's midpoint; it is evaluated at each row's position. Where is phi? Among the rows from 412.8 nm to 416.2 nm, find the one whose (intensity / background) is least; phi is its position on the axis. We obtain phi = 415.5 nm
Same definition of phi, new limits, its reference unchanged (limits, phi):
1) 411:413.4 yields 413.3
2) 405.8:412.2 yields 409.9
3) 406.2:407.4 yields 406.3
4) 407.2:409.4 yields 408.5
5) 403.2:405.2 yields 403.5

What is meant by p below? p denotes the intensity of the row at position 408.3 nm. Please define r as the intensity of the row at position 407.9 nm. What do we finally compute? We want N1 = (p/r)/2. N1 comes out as 0.47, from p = 12.5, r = 13.3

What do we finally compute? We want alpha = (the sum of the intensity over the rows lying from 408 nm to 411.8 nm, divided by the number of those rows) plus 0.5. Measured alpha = 12.0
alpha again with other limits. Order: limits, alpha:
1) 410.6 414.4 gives 11.8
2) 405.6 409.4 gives 12.7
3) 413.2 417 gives 11.7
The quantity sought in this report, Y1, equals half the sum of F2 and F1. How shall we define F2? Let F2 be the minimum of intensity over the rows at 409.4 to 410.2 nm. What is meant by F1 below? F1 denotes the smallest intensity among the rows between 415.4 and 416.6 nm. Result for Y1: 8.5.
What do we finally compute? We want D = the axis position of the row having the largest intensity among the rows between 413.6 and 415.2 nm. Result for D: 413.9 nm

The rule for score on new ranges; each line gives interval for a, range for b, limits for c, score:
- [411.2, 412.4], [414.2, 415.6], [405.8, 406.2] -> 4.2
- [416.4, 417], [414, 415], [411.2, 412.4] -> 3.9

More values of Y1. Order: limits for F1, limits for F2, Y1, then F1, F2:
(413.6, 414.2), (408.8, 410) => 9.7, 10.7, 8.76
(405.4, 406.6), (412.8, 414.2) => 9.1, 9.3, 8.98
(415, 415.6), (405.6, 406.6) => 8.8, 8.3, 9.3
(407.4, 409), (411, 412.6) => 10.6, 11.7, 9.51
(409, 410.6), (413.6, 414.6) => 9.5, 8.76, 10.2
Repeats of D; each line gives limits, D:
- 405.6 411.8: 407.3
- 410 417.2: 417.1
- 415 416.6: 416.5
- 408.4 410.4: 409.1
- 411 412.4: 412.1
